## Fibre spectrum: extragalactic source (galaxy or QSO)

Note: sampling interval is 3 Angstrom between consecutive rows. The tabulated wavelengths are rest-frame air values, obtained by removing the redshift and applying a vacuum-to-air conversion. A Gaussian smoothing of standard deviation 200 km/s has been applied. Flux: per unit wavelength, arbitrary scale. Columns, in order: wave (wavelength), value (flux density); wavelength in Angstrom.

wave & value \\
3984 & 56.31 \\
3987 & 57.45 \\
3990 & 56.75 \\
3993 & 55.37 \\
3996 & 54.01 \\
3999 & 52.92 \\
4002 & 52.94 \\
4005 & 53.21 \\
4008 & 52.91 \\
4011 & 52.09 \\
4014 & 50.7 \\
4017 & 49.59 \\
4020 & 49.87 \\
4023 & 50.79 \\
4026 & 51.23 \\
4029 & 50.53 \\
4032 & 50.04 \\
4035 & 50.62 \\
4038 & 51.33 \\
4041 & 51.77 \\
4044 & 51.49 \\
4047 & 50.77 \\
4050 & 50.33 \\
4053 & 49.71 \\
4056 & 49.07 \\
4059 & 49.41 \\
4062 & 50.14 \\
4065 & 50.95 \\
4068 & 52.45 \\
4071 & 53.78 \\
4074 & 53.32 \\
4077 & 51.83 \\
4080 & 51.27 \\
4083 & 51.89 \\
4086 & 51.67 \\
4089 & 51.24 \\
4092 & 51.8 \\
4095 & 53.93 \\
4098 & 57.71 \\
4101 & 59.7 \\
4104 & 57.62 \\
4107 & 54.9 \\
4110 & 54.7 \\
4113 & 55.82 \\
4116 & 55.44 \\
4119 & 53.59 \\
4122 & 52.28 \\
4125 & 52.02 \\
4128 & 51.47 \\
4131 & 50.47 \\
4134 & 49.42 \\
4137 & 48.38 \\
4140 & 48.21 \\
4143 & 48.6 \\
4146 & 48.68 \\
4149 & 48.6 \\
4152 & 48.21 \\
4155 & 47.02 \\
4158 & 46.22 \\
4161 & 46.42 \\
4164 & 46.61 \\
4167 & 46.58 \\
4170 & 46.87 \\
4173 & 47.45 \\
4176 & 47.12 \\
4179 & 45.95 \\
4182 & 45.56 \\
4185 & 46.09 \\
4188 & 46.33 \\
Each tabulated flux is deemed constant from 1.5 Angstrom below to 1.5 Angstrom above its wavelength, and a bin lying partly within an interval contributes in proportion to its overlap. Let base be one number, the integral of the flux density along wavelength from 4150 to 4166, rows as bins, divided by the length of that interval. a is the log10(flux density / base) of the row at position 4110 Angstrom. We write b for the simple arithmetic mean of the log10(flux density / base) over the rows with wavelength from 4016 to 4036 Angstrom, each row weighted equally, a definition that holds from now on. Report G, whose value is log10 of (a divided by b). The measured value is 0.34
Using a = 0.07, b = 0.031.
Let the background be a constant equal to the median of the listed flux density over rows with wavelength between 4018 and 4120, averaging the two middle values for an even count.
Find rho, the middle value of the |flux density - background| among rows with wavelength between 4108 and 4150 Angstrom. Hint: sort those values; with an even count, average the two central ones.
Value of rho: 2.9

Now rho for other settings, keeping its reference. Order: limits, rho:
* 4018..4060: 1.0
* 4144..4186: 4.8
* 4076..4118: 2.7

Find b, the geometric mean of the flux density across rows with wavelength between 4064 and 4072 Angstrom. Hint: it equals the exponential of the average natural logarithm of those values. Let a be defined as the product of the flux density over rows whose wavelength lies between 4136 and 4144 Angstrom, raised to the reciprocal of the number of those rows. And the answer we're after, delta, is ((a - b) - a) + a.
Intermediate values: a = 48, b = 52.4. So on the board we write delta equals -4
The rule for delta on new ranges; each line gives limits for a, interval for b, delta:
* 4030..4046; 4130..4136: 1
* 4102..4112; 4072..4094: 4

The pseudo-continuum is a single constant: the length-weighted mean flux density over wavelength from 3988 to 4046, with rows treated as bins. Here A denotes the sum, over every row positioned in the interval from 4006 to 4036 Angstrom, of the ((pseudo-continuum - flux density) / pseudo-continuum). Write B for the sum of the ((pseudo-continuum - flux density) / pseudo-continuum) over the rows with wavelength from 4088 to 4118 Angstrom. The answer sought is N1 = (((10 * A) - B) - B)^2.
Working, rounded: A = 0.23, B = -0.6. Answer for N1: 13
